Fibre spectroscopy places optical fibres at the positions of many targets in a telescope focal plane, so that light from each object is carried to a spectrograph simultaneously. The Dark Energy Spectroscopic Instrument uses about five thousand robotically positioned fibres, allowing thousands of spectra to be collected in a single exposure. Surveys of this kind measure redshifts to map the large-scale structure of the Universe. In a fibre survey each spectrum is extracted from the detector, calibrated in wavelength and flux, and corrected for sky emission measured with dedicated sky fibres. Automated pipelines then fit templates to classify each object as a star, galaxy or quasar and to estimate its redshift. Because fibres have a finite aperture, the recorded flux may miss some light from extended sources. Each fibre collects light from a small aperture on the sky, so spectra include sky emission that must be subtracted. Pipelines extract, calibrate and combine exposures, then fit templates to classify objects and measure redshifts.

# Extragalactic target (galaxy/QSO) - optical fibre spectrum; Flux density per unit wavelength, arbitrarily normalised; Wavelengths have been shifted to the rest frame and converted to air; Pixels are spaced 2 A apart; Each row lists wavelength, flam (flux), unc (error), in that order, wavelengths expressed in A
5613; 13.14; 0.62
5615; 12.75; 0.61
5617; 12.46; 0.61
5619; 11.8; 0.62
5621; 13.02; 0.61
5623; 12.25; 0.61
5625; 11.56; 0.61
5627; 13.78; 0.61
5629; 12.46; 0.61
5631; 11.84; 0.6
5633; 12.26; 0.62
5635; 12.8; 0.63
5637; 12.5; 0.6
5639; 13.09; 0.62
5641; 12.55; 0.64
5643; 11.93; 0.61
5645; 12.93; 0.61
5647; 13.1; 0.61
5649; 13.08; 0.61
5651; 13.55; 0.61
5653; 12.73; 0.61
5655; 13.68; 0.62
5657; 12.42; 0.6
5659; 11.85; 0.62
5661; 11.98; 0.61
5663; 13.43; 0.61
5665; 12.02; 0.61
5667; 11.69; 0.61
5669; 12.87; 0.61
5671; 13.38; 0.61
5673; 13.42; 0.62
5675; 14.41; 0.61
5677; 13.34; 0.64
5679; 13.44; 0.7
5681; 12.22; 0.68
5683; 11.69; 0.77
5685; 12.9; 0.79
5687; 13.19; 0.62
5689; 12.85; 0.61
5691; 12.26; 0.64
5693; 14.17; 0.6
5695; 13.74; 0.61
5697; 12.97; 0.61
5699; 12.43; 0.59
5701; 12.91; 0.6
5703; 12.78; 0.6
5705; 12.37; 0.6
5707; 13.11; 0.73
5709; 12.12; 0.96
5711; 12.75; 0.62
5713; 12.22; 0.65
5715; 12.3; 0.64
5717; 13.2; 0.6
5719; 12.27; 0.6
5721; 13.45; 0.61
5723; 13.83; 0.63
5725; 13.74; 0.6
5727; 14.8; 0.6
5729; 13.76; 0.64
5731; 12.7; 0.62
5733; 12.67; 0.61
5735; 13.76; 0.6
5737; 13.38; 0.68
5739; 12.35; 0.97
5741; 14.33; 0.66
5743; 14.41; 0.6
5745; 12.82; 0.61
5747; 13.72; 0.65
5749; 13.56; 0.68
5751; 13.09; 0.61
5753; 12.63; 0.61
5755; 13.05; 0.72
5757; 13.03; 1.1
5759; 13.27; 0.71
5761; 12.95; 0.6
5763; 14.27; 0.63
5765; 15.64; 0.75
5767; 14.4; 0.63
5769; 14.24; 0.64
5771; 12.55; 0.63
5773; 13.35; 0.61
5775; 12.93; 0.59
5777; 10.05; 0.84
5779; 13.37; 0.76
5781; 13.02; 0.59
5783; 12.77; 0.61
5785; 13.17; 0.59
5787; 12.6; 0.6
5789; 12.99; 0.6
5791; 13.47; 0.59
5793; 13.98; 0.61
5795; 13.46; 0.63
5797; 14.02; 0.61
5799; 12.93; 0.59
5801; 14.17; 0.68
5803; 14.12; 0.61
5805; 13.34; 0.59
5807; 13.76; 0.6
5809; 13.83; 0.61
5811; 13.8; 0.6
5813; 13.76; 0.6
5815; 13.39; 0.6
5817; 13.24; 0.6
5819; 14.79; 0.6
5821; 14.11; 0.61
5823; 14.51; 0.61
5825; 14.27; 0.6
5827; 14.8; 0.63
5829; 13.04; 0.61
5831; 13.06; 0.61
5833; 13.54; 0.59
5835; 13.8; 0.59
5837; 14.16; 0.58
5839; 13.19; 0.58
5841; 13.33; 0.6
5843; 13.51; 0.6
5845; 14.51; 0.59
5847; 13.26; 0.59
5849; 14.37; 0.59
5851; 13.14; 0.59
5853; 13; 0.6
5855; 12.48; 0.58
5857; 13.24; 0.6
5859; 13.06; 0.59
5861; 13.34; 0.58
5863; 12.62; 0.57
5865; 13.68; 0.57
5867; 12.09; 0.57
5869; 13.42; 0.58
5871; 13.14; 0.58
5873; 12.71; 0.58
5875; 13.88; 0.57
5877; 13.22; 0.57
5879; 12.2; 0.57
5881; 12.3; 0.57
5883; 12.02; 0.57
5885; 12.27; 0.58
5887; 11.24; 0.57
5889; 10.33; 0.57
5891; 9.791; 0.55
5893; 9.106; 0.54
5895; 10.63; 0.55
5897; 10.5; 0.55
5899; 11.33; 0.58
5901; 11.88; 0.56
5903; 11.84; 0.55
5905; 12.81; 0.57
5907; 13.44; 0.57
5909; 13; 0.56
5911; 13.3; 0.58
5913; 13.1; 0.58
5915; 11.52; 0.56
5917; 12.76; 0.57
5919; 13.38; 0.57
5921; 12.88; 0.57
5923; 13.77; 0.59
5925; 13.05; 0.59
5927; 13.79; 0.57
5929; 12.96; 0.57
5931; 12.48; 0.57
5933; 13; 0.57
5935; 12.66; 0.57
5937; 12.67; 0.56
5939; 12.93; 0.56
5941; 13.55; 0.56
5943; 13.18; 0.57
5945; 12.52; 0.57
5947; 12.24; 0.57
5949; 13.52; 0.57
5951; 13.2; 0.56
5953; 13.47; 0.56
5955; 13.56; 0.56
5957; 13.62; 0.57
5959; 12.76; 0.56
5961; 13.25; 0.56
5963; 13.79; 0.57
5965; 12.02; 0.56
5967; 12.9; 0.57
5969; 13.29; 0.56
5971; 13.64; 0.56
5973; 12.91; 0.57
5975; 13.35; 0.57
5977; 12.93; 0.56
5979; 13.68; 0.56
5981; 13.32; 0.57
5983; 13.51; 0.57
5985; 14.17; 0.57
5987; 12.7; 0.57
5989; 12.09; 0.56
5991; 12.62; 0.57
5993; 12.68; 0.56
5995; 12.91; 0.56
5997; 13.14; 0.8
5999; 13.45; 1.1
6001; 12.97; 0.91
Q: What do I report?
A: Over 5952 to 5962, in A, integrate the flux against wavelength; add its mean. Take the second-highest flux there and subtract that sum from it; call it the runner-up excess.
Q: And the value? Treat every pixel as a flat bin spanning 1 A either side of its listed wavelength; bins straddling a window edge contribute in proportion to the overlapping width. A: -133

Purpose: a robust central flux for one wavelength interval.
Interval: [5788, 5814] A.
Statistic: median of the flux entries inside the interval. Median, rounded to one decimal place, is 13.8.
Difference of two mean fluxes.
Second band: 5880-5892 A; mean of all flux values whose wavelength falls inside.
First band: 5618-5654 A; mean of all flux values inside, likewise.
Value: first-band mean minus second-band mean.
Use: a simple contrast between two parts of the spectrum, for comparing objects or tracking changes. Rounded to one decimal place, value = 1.3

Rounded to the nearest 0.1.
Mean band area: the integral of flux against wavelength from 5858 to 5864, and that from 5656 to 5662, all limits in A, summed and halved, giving 75.3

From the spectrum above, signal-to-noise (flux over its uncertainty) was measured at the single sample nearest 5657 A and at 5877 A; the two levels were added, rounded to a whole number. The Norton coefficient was 44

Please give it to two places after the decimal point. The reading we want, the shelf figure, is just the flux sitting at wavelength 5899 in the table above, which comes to 11.33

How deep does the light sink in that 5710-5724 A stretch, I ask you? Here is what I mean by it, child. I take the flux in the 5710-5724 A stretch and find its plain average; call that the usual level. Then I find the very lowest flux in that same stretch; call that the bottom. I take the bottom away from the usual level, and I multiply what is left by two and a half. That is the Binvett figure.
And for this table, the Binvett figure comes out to 1.60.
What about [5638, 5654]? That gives 2.35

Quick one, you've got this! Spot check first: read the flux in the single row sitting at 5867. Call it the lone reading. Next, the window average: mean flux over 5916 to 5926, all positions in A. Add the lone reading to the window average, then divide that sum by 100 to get 0.253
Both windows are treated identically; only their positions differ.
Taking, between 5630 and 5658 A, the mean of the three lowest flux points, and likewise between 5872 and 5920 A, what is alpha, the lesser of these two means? 9.7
